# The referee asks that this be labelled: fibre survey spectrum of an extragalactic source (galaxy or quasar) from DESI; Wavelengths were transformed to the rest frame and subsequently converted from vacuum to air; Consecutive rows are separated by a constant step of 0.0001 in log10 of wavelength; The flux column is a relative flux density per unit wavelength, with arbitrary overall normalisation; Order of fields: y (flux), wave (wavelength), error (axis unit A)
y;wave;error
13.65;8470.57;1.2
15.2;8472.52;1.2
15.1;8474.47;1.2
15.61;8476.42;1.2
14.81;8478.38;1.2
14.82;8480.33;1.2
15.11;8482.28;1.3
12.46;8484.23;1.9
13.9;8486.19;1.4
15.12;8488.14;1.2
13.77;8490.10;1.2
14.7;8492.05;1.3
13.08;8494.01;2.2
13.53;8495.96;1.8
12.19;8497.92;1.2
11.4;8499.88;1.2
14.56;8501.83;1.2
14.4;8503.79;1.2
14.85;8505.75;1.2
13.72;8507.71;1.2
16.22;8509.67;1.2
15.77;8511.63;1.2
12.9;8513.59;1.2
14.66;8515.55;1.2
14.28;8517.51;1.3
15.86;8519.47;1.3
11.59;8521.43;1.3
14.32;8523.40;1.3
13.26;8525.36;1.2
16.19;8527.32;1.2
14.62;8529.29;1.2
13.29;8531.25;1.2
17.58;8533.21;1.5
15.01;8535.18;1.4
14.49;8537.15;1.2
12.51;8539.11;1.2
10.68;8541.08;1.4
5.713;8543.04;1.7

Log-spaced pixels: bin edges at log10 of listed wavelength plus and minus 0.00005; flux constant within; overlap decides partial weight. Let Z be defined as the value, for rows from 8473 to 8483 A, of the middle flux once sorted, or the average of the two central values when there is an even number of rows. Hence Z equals 15.1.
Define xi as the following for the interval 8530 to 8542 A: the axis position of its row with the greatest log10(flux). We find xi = 8533.21 A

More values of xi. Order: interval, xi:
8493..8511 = 8509.67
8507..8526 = 8509.67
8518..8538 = 8533.21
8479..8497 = 8488.14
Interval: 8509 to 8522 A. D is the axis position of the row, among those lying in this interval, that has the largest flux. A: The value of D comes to 8509.67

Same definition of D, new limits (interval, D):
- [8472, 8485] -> 8476.42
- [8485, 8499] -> 8488.14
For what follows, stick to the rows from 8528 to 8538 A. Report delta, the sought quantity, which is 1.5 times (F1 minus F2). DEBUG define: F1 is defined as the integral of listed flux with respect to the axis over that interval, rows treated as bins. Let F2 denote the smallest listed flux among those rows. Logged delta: 206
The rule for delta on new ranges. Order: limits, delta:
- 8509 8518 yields 180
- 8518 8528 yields 195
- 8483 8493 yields 192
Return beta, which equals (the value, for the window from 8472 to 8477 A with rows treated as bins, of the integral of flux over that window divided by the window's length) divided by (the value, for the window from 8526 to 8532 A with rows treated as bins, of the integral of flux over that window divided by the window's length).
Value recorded 1.04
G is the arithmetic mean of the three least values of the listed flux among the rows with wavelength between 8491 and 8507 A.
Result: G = 12.22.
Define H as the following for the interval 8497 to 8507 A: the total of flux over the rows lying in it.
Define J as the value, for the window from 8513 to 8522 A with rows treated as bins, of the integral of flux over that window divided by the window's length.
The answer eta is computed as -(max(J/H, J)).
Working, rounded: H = 67.4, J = 14.0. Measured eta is -14.0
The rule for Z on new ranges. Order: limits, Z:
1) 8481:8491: 13.9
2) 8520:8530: 14.3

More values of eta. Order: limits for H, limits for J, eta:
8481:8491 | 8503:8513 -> -14.9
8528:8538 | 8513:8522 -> -14.0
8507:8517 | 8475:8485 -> -14.6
